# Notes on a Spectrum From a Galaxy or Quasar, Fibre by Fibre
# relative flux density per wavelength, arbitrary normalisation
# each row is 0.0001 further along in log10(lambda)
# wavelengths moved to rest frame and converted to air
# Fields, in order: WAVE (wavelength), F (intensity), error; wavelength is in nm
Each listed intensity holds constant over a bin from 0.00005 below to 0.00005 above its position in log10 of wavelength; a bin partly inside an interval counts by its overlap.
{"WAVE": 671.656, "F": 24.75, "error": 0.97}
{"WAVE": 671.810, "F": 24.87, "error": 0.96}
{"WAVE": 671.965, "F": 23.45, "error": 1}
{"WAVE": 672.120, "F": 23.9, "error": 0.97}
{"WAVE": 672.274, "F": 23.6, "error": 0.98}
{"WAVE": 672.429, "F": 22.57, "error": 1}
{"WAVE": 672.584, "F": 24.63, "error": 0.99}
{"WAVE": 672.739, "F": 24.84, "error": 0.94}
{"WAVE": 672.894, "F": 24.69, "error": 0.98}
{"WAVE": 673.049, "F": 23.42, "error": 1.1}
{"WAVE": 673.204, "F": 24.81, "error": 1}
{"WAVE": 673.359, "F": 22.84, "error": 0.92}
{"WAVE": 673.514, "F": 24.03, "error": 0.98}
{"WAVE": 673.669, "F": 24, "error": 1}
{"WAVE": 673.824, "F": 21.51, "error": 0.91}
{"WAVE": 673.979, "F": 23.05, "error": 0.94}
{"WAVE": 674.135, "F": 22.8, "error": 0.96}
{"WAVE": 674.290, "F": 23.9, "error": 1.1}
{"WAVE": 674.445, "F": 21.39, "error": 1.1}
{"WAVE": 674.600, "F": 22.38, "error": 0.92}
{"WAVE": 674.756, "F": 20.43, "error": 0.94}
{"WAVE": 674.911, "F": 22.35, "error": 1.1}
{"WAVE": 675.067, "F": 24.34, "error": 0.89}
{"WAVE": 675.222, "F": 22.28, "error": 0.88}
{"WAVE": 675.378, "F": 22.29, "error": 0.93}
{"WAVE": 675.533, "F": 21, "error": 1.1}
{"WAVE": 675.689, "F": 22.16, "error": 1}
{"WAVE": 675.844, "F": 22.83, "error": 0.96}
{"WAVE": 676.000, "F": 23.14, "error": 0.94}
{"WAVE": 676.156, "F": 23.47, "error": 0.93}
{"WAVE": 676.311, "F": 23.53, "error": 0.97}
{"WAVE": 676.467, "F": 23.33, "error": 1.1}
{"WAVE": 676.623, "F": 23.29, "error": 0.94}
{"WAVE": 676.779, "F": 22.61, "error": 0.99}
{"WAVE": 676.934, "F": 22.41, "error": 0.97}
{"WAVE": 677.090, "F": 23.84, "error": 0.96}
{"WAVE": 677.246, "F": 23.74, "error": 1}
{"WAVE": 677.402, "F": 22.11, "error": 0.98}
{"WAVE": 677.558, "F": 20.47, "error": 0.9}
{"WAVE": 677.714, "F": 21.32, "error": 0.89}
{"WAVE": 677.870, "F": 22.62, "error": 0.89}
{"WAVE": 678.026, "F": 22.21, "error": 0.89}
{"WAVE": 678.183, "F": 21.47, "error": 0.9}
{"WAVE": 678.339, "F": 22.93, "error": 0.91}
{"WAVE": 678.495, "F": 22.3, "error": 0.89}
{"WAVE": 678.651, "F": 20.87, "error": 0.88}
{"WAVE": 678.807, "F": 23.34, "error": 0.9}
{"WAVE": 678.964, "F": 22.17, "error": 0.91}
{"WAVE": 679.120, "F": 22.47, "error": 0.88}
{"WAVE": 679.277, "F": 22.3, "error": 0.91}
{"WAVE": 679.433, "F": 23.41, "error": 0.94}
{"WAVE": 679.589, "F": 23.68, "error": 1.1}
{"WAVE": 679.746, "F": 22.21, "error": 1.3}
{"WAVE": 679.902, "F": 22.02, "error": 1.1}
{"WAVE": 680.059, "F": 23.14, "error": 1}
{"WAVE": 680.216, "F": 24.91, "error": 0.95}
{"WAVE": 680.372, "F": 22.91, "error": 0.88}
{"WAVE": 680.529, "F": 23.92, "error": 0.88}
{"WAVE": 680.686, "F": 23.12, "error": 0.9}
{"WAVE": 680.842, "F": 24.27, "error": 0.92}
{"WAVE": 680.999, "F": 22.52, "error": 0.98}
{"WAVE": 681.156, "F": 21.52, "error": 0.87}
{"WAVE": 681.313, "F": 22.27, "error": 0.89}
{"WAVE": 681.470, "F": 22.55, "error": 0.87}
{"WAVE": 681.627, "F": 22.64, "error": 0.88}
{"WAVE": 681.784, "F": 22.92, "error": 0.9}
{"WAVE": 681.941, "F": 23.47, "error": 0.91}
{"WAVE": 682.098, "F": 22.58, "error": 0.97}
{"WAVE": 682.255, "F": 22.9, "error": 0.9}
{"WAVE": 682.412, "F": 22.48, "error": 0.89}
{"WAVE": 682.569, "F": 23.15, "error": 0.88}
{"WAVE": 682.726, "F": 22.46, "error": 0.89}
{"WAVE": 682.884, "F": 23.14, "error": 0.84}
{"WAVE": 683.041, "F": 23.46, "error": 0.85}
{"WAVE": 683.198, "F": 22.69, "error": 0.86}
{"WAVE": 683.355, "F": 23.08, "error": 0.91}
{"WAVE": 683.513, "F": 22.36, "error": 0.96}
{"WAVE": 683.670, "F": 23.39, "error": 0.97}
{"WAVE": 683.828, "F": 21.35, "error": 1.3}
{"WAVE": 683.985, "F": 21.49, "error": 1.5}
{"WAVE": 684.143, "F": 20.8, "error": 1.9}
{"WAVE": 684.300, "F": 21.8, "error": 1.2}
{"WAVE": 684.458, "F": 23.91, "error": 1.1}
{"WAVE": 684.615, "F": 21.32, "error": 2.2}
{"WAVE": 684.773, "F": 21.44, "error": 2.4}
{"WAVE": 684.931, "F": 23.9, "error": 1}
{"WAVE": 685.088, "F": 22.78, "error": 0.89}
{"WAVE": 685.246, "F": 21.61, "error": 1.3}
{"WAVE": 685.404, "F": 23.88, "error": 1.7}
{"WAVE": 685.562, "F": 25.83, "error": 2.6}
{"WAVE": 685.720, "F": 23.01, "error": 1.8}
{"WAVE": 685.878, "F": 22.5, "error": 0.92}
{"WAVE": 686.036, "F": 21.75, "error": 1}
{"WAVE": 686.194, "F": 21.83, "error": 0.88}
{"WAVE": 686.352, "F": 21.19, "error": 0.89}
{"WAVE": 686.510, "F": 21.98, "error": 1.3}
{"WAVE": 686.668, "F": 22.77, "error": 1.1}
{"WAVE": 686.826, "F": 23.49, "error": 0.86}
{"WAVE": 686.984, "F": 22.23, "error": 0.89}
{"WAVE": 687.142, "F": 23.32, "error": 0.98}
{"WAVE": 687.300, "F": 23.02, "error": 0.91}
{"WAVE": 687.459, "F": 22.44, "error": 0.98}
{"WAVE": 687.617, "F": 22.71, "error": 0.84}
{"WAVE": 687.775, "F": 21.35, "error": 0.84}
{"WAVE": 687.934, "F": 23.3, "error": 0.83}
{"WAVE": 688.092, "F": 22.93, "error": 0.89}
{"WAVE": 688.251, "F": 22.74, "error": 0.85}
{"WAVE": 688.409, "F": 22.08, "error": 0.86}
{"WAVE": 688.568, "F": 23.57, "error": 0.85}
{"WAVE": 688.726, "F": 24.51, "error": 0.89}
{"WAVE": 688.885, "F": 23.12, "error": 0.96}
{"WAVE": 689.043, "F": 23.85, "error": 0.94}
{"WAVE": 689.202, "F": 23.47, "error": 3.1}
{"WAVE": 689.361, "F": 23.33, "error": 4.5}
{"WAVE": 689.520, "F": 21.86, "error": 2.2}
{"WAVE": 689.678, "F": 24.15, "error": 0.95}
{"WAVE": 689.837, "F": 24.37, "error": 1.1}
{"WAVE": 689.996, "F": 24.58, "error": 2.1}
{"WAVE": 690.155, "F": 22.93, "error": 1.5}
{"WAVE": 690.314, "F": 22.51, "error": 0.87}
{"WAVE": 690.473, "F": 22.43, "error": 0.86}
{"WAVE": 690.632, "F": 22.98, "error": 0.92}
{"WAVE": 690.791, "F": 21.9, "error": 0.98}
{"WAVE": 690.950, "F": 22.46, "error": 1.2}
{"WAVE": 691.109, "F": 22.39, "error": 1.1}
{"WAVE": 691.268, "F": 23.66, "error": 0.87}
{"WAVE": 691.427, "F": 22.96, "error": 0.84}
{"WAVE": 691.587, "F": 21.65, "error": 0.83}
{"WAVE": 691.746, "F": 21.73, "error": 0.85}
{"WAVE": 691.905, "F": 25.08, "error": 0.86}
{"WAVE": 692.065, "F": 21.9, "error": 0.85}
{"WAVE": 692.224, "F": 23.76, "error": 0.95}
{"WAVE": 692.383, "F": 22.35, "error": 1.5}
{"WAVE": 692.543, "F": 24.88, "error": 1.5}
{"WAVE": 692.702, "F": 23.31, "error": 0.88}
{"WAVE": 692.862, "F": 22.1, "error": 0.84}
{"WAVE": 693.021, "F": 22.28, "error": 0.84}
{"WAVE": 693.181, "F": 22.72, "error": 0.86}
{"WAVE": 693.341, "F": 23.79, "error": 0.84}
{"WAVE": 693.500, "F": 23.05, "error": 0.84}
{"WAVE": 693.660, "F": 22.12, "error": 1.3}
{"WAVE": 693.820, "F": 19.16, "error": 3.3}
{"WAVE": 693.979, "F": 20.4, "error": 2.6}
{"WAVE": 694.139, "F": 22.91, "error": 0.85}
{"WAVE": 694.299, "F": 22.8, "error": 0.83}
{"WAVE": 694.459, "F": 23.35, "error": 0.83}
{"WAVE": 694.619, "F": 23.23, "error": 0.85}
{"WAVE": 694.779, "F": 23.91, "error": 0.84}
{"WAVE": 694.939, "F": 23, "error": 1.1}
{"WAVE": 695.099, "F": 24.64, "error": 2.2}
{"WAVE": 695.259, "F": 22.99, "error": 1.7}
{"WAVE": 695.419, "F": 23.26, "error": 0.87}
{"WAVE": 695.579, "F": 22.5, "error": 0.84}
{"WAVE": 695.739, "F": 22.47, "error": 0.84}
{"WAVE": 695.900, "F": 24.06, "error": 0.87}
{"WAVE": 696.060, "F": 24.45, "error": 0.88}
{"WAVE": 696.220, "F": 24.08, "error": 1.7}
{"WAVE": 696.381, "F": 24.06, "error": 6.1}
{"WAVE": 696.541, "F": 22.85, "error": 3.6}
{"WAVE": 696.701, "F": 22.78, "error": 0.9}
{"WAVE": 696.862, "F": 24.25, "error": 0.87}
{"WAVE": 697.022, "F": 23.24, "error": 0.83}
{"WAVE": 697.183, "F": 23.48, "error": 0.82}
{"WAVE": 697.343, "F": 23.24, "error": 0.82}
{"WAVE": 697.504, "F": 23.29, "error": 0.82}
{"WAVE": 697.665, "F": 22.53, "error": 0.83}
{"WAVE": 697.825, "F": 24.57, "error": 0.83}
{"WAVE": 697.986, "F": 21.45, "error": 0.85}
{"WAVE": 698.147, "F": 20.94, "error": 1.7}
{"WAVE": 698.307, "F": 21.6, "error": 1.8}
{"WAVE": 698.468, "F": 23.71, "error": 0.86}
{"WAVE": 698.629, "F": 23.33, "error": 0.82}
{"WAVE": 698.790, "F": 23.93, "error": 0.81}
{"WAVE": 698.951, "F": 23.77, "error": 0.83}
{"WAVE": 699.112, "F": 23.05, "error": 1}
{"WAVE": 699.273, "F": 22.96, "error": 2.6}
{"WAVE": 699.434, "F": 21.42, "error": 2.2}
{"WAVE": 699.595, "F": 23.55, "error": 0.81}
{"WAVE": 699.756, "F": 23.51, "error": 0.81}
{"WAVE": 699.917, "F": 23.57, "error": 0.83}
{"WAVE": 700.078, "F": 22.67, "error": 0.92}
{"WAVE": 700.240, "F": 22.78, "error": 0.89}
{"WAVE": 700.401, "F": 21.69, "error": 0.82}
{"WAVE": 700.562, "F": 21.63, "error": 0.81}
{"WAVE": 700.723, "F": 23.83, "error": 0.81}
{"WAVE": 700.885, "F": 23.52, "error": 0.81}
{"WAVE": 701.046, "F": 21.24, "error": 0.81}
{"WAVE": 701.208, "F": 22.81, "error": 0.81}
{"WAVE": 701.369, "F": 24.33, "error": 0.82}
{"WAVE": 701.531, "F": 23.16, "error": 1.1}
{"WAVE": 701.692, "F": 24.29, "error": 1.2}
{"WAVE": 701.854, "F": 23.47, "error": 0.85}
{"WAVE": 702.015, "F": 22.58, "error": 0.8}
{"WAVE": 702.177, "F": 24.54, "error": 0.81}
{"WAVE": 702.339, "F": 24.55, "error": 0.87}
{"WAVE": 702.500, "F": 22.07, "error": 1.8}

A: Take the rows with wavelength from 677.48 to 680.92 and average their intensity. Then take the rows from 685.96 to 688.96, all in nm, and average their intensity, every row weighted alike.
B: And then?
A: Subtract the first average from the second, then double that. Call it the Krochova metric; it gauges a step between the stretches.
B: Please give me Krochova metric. 0.0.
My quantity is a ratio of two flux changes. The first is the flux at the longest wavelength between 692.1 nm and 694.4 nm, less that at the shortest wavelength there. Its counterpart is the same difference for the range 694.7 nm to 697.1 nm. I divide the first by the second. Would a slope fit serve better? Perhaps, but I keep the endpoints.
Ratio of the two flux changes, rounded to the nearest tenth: 1.4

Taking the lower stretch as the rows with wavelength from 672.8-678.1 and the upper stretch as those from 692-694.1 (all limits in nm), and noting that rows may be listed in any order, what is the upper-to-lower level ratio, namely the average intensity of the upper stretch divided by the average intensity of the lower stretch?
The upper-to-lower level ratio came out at 0.99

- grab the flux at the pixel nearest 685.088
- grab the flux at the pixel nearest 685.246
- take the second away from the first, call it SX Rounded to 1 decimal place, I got 1.2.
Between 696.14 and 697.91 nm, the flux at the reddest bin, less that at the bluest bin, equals 0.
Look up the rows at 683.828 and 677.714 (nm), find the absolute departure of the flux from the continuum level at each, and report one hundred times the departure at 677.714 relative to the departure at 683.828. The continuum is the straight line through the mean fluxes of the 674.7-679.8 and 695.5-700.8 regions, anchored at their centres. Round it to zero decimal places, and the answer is 90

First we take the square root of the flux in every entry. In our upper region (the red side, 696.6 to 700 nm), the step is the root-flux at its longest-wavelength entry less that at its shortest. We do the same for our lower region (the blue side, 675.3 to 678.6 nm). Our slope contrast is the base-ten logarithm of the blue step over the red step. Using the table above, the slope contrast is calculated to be -1.9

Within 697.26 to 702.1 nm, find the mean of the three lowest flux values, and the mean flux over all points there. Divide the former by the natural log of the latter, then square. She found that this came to 46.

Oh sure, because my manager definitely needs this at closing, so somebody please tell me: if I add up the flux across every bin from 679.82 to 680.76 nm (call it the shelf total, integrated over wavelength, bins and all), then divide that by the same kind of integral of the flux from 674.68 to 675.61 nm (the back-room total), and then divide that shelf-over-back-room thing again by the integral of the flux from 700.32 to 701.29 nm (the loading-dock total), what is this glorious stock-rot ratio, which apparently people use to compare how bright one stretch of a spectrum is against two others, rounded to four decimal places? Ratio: 0.0489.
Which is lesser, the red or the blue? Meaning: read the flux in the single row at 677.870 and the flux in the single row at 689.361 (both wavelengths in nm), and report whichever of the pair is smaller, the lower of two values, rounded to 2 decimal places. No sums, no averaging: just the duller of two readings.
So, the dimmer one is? 22.62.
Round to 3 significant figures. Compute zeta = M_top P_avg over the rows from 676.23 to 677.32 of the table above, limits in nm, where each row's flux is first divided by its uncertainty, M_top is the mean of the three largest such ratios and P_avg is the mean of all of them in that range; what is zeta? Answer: 580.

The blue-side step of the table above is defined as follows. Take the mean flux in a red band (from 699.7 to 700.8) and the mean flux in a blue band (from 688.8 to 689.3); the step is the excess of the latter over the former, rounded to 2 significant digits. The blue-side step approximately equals 0.67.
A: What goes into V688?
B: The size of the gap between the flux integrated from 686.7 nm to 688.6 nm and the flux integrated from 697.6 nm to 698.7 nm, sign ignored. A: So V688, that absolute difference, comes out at 18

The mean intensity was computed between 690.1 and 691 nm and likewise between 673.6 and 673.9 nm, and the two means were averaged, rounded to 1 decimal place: 22.6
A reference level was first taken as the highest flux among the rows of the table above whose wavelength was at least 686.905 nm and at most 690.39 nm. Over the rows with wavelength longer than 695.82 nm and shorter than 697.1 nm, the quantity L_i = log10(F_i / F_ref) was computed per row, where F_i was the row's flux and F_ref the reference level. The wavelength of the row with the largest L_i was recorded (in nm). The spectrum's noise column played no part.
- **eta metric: 696.060 nm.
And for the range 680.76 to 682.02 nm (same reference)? 680.842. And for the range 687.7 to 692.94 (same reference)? 691.905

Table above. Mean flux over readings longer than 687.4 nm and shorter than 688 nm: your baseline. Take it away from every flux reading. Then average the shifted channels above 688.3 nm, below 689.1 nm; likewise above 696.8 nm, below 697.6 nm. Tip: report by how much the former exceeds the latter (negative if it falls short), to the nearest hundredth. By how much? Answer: -0.07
